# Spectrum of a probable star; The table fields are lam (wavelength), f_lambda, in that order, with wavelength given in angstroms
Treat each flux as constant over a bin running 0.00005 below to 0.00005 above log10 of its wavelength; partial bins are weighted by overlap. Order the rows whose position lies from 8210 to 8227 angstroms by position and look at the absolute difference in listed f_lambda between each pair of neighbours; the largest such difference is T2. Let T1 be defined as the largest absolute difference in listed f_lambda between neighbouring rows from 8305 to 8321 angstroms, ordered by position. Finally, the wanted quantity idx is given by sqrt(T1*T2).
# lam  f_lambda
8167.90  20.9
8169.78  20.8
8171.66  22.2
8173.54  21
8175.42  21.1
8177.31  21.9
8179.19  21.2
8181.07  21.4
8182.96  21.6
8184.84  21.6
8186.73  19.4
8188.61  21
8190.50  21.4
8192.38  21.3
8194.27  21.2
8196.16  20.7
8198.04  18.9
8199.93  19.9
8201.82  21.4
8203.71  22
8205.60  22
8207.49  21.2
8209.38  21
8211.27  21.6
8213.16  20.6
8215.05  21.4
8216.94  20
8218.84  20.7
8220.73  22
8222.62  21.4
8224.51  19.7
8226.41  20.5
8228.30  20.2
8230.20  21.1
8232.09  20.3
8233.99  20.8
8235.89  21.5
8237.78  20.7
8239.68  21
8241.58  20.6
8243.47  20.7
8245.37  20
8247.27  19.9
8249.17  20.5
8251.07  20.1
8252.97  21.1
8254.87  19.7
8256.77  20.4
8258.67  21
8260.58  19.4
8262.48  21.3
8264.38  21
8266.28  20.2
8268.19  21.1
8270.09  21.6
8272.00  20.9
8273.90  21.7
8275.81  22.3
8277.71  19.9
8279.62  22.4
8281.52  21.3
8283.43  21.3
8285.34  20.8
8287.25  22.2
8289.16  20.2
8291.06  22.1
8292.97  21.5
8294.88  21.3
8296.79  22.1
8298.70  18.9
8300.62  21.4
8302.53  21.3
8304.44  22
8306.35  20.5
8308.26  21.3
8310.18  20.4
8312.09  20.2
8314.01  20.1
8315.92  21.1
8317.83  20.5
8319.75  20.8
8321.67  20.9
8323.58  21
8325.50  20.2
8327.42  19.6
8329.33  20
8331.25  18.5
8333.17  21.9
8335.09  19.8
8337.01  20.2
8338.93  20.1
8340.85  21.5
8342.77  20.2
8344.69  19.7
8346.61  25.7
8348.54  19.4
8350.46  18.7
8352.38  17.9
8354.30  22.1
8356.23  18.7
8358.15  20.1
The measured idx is 1.30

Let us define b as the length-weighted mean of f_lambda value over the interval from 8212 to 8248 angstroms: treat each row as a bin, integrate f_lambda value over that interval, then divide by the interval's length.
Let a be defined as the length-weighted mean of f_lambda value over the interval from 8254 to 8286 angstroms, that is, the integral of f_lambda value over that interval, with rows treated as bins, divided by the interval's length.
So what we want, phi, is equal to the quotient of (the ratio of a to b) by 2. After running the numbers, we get 0.506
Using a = 21.0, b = 20.7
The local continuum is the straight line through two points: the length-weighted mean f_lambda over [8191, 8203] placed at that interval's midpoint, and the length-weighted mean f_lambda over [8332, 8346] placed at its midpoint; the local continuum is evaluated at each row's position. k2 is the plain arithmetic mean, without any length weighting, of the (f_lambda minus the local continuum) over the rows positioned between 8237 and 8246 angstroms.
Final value 0.0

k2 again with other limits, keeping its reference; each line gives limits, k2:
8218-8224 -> 0.7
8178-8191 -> 0.5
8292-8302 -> 0.4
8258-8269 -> 0.1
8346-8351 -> 0.7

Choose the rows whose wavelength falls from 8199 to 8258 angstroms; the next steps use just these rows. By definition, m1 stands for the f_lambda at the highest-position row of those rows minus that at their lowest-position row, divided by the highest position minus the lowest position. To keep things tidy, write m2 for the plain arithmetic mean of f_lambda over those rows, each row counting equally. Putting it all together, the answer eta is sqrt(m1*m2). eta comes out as 0.43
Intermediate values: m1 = 0.009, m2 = 20.8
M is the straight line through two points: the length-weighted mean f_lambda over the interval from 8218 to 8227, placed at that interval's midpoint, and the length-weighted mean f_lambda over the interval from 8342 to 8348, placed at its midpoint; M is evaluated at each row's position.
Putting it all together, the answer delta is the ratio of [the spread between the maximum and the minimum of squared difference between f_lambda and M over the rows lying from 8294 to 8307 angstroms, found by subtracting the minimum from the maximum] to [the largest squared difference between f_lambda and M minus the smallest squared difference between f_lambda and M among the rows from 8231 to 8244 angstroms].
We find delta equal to 14.9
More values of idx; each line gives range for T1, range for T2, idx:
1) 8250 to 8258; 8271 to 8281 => 1.87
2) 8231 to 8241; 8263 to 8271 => 0.85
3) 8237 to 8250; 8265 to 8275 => 0.79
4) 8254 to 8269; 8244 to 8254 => 1.38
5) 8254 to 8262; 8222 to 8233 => 1.65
